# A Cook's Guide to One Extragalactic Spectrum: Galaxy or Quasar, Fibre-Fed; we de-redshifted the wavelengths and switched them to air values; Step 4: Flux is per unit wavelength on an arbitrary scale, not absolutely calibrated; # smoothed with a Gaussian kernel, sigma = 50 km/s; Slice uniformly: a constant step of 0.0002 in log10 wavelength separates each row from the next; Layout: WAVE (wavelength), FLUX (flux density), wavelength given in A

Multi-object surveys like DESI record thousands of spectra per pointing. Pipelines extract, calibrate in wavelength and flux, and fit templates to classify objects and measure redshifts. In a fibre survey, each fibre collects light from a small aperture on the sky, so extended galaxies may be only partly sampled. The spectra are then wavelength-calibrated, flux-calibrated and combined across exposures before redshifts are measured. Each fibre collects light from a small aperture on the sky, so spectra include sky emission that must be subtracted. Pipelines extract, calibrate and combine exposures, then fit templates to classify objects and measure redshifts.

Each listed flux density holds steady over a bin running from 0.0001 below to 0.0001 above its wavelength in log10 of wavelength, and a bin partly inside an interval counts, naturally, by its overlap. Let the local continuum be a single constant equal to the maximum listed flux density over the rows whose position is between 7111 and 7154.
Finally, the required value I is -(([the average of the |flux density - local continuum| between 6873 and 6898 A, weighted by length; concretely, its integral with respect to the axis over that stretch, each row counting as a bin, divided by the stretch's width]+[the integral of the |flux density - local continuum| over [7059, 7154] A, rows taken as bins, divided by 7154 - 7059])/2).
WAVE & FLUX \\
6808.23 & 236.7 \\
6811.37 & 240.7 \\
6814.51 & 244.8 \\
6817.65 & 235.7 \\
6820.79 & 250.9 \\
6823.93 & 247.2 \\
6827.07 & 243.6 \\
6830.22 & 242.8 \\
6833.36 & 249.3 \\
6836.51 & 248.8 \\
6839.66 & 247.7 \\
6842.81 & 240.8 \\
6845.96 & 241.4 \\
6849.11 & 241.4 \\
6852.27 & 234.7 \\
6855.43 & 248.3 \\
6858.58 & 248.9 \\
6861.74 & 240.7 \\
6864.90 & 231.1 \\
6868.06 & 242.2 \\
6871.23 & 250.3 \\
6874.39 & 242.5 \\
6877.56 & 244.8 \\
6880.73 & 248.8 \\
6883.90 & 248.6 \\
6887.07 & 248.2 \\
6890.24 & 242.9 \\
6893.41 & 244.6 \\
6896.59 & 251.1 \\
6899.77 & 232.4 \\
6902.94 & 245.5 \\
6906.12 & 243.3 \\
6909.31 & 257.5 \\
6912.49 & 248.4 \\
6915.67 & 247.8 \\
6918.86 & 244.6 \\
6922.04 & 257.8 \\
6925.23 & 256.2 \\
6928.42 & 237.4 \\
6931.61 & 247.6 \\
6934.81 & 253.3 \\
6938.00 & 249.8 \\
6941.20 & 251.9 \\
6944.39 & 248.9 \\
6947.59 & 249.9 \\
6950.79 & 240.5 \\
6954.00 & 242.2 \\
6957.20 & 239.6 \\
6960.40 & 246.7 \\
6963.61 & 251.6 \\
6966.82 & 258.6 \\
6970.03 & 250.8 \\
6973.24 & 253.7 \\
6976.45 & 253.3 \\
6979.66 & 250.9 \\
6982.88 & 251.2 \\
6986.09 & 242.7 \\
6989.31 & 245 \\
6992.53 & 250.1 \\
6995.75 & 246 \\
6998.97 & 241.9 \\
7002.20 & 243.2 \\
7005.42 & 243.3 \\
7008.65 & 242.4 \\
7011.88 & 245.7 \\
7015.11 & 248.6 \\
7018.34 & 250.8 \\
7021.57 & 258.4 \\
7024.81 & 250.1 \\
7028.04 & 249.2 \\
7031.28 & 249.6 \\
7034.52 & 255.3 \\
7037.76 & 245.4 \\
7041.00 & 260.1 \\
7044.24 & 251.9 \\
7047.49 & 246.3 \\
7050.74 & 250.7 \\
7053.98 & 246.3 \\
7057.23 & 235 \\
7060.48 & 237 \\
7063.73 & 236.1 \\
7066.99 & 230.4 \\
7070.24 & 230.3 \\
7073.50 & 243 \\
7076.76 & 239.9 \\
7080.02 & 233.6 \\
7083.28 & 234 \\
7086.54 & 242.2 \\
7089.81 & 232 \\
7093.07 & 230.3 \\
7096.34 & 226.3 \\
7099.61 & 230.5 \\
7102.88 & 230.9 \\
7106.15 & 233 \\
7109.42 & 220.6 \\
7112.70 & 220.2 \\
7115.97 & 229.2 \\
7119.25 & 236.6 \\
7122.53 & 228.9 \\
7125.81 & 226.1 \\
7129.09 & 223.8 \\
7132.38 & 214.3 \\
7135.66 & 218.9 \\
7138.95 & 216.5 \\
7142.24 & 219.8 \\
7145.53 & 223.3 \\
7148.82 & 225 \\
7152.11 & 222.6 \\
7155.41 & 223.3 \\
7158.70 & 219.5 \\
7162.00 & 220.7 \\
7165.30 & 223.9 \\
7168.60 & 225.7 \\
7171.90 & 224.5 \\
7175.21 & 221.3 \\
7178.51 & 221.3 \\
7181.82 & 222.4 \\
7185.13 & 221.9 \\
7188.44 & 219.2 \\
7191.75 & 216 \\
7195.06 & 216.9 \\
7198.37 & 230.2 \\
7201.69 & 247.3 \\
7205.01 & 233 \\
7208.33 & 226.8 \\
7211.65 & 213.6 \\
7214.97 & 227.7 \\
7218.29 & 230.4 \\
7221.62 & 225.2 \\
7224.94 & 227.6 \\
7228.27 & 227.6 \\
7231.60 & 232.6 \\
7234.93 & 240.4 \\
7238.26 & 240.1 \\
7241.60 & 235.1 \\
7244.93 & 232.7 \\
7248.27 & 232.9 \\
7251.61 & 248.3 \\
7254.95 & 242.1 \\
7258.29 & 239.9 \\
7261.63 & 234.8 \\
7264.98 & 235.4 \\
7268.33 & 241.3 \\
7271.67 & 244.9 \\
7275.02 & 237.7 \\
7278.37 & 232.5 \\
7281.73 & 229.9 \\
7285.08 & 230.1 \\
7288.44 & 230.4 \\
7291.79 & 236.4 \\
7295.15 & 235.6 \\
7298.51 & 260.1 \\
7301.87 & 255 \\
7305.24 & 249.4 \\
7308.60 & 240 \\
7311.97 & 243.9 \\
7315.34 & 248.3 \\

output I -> -9.4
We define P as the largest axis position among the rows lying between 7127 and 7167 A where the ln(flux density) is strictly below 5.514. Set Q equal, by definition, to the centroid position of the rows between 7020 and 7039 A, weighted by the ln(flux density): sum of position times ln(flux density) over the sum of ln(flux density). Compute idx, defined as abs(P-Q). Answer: 135.6 A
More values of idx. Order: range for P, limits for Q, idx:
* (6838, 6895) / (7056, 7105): 186.6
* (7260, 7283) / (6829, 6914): 410.4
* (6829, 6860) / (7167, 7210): 336.2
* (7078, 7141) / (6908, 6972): 199.3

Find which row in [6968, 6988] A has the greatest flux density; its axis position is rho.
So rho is 6973.24 A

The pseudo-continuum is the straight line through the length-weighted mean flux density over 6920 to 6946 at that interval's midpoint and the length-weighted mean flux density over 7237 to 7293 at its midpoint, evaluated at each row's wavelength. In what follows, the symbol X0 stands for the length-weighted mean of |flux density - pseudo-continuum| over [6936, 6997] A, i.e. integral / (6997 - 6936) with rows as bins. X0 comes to 4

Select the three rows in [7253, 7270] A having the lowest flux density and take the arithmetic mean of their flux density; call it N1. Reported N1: 237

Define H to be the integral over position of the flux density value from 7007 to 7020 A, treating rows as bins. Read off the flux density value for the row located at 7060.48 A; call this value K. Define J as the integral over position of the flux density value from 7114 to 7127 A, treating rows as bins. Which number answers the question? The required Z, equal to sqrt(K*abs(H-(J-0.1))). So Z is 227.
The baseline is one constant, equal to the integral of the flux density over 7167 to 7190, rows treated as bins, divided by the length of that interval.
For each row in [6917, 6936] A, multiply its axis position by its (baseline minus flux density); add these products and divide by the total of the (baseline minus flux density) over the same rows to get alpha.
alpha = 6926.8 A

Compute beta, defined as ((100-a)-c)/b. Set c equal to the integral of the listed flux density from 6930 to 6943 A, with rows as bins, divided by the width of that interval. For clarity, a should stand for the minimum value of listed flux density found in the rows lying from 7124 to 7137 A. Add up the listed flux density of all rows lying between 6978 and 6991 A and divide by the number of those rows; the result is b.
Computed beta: -1.47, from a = 214.3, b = 247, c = 251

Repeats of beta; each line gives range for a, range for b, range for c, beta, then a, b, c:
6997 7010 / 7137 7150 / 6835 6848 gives -1.75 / 241.9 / 221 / 245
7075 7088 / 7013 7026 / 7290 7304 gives -1.51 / 233.6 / 252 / 247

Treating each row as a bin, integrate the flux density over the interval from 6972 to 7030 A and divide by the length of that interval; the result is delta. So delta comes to 248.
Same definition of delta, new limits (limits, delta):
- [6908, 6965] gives 248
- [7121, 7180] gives 222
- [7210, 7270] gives 234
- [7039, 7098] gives 239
